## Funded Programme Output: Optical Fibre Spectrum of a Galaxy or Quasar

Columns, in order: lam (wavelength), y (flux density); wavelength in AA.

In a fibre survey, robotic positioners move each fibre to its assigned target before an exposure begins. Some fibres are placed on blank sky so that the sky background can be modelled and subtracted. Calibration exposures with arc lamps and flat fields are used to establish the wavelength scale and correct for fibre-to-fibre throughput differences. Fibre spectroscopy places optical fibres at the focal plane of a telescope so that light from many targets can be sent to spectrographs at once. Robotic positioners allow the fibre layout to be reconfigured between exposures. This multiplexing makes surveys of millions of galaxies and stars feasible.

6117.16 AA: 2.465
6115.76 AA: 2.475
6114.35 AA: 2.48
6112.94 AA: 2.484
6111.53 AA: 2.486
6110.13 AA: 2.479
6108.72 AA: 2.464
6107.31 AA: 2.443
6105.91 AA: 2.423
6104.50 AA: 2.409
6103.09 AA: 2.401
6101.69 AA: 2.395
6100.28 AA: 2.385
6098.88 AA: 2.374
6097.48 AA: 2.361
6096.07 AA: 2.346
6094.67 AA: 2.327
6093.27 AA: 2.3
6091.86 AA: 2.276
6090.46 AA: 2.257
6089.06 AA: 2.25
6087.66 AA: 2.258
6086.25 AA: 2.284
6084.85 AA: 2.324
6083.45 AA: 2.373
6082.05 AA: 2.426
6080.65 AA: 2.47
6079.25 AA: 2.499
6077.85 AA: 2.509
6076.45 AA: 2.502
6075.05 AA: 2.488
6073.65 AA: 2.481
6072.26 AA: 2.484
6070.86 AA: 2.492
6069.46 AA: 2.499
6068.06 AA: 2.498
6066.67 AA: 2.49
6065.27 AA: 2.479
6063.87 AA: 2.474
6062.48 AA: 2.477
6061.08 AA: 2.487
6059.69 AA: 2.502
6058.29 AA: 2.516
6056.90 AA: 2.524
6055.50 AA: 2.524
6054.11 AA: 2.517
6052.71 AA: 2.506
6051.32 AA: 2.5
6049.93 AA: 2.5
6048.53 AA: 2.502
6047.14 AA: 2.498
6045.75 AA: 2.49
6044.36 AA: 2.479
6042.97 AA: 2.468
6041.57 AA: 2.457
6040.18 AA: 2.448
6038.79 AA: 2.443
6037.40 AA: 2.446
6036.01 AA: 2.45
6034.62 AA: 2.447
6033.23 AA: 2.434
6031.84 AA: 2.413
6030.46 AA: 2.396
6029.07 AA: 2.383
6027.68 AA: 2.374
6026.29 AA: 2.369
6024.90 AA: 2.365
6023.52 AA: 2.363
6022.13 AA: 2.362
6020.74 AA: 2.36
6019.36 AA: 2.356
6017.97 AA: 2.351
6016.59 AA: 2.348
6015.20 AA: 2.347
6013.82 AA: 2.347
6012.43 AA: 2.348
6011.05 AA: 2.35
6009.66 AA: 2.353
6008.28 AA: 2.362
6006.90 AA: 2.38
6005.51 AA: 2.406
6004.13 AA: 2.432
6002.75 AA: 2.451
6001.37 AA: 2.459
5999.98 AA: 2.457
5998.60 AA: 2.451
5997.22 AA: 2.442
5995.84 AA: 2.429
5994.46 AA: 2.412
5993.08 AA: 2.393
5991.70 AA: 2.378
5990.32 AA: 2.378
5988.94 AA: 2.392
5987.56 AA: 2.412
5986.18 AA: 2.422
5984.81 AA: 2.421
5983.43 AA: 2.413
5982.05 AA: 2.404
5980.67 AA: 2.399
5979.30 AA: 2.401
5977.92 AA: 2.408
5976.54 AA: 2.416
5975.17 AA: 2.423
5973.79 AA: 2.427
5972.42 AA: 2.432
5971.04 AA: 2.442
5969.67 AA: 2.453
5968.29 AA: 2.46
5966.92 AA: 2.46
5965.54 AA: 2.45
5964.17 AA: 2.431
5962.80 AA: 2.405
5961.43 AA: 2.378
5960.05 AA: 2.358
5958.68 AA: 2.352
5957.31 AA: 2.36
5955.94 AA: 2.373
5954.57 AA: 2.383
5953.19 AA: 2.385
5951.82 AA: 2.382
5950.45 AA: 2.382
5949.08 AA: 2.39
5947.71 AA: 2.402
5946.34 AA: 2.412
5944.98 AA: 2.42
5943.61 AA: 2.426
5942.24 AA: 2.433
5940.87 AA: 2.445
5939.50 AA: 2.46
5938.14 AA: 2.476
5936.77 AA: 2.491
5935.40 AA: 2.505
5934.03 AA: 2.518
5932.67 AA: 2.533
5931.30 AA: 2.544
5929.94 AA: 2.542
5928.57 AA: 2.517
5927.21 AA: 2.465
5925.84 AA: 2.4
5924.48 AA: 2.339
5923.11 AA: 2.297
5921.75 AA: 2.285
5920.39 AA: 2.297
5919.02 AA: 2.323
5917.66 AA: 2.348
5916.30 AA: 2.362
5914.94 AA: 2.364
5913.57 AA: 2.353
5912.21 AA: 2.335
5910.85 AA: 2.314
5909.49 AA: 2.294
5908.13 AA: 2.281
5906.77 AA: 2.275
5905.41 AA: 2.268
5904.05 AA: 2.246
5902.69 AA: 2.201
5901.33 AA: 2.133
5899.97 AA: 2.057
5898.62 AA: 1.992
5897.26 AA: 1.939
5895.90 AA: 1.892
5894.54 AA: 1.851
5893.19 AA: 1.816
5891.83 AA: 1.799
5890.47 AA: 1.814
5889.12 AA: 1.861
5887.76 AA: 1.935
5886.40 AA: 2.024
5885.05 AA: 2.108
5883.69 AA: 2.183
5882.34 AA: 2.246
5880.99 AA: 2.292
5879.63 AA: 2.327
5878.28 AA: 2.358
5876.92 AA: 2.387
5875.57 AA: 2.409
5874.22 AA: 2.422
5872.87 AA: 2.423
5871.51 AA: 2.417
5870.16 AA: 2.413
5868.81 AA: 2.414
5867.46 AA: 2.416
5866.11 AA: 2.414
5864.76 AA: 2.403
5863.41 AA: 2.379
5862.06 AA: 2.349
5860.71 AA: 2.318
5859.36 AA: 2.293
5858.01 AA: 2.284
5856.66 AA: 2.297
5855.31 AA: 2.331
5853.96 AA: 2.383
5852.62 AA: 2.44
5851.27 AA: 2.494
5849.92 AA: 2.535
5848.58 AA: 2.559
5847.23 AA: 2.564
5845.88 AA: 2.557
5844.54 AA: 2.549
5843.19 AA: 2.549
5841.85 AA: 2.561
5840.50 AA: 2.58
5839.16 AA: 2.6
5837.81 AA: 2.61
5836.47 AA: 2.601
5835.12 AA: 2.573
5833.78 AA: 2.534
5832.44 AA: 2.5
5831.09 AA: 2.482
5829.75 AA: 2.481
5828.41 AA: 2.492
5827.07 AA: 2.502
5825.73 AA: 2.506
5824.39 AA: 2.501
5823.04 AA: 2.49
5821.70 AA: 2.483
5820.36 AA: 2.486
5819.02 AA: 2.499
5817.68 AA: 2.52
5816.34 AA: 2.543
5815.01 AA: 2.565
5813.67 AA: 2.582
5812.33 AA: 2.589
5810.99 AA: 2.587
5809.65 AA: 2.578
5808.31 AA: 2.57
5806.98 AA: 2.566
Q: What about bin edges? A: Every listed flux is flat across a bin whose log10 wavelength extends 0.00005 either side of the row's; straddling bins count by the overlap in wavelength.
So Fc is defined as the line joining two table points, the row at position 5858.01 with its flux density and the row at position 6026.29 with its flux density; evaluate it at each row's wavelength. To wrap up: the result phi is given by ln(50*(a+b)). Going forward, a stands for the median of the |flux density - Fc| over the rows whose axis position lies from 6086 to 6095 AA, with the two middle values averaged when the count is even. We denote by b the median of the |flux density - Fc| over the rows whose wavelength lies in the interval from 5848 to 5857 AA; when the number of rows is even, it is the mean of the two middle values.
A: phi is 2.66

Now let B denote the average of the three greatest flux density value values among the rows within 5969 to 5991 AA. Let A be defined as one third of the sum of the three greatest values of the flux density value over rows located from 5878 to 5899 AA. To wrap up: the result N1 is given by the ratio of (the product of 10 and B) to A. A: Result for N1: 10.5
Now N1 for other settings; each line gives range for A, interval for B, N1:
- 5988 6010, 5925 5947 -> 10.3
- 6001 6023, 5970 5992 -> 9.9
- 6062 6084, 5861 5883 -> 9.7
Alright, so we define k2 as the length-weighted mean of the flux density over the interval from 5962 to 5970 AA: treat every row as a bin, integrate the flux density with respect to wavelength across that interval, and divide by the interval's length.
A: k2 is 2.44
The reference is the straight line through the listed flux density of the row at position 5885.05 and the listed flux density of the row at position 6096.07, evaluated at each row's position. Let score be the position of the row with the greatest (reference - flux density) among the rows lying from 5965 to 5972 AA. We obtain 5971.04 AA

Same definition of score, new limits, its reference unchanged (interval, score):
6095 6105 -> 6096.07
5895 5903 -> 5895.90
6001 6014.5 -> 6013.82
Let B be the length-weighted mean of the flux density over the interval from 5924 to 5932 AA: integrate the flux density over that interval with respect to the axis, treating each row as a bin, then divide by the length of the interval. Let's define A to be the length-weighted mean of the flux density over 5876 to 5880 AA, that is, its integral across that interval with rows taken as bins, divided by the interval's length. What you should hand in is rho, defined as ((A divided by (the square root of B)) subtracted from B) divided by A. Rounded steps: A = 2.36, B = 2.47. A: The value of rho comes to 0.41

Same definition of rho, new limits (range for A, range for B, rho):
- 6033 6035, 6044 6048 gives 0.39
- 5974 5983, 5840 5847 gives 0.44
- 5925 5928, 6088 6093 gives 0.27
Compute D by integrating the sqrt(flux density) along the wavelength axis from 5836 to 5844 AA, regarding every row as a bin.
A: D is 12.9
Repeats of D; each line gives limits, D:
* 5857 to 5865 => 12.2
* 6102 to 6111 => 14.0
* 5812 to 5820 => 12.8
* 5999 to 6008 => 14.0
